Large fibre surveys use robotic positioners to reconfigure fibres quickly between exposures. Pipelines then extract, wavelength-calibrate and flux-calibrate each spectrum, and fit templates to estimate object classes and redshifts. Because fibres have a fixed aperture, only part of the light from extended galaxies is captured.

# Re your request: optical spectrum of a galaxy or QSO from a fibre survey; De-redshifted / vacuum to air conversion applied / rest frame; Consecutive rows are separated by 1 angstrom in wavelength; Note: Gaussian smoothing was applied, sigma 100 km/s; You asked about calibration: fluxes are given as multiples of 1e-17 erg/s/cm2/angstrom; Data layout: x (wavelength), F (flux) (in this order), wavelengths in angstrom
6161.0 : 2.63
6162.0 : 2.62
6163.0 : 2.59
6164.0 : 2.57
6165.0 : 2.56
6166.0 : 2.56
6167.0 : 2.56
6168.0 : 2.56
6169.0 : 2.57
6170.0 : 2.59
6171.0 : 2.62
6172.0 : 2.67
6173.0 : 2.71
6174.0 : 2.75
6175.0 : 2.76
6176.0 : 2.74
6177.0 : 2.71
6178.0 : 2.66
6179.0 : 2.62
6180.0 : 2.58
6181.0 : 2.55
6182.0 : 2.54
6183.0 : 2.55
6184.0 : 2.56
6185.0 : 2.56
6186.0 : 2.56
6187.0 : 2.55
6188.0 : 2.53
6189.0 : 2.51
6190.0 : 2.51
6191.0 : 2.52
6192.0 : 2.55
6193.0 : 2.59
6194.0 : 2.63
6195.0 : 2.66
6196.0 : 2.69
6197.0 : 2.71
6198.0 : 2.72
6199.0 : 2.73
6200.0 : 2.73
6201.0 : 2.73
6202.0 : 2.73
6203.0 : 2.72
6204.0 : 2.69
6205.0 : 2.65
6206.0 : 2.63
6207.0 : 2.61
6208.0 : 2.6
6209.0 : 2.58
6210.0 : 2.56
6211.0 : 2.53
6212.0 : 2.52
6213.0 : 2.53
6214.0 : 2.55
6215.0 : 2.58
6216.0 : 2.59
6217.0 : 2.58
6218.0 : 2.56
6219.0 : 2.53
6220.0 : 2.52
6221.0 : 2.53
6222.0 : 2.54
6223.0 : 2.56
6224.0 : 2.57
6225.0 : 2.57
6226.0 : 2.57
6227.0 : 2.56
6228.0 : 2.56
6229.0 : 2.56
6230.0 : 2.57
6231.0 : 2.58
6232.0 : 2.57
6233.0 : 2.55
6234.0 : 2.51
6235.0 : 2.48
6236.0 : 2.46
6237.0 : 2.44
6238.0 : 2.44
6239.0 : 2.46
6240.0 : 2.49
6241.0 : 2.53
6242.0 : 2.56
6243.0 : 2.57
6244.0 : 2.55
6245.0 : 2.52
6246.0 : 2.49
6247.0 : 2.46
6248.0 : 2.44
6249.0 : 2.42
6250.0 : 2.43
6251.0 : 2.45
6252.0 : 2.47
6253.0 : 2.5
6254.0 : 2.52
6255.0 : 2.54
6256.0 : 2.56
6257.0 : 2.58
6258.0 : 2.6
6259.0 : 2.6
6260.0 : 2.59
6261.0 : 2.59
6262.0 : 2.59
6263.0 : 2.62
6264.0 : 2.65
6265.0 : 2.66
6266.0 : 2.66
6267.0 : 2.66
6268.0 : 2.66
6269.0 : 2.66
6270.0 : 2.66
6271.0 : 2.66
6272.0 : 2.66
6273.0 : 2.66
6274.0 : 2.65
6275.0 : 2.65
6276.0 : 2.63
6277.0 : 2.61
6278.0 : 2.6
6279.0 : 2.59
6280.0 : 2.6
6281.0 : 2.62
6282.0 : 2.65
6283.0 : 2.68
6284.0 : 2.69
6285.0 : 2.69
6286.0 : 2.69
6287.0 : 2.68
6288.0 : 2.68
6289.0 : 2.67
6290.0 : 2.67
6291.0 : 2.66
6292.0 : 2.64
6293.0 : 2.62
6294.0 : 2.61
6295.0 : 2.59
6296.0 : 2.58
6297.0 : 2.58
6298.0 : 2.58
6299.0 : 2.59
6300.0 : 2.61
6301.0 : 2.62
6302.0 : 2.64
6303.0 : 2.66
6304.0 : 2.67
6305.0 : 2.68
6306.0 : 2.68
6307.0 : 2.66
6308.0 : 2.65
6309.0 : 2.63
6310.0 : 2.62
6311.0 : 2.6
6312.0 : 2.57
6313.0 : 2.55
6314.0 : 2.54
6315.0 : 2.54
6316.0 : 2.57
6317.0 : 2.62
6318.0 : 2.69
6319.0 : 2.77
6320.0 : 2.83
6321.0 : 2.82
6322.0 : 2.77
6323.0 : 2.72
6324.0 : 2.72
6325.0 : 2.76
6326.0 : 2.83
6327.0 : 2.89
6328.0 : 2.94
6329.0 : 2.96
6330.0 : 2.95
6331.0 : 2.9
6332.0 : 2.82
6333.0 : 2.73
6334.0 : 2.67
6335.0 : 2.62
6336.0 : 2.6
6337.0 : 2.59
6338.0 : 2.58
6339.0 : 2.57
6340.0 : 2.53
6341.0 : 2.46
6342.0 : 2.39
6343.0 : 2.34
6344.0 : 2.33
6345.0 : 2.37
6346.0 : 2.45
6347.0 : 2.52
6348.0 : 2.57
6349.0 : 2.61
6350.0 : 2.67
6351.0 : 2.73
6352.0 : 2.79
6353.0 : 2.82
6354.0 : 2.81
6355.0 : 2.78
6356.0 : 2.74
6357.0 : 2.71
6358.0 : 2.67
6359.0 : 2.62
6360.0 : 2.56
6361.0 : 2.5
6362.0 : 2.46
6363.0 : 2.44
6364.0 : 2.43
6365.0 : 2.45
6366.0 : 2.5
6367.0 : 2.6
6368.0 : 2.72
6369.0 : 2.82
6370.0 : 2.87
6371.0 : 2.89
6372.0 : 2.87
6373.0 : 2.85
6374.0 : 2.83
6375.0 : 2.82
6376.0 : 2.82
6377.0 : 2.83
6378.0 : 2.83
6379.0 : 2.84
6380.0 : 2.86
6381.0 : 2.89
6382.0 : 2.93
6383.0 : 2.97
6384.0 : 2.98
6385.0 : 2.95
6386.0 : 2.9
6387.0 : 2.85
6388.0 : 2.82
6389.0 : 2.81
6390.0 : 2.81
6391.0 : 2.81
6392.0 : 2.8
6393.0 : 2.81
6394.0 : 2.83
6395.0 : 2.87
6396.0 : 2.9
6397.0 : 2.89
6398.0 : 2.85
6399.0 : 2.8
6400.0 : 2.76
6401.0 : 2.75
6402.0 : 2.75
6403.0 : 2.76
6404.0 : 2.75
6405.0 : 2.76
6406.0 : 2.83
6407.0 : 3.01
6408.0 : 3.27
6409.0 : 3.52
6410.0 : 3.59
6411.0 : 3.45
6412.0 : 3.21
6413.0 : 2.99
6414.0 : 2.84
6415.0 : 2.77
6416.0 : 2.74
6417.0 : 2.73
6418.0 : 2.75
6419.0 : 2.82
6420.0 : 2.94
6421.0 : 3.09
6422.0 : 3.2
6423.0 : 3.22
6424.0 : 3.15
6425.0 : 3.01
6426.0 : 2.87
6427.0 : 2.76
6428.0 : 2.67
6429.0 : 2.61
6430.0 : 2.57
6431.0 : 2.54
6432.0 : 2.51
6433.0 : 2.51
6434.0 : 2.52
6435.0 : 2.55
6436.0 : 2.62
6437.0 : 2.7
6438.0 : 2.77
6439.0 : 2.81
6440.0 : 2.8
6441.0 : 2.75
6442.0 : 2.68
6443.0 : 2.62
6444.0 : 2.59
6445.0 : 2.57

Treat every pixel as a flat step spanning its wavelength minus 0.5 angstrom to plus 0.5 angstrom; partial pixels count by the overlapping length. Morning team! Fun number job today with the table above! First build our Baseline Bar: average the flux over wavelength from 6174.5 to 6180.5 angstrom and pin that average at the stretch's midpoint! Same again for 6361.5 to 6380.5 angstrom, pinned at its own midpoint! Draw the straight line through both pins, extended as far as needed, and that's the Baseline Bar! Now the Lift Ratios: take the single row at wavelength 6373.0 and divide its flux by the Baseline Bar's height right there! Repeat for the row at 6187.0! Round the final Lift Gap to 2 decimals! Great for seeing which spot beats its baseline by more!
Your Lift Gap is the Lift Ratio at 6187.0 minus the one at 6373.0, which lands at -0.10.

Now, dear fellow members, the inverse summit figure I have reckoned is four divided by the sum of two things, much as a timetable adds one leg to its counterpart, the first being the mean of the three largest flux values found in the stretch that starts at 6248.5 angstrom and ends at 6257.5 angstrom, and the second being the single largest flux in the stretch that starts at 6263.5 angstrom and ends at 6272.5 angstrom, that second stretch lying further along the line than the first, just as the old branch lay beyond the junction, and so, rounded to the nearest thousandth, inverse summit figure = 0.766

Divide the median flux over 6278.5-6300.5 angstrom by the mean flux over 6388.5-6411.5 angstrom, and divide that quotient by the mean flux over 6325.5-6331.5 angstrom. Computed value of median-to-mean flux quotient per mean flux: 0.31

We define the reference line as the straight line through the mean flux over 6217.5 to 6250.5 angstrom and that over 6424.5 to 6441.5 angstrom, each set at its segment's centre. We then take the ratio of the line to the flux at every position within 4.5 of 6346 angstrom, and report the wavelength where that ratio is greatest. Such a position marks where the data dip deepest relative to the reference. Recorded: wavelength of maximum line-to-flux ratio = 6344.0 angstrom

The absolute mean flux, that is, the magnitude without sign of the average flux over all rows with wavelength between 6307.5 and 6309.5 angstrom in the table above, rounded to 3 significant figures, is 2.64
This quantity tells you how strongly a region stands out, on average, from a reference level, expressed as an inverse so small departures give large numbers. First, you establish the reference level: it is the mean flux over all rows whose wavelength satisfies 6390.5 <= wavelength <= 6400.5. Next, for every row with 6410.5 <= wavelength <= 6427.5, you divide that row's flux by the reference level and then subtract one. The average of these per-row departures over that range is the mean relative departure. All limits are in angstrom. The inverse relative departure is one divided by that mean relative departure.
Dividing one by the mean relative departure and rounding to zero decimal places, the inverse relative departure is 20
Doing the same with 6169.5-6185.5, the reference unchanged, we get -14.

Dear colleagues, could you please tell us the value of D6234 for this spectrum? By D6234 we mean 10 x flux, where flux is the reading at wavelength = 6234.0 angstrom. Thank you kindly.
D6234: 25.1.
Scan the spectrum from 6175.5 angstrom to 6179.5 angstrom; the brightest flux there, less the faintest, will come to 0.12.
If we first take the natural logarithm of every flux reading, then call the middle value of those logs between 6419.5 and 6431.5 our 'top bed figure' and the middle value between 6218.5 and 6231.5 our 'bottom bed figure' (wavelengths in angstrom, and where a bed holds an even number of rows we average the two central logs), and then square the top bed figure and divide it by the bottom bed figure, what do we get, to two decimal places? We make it 1.21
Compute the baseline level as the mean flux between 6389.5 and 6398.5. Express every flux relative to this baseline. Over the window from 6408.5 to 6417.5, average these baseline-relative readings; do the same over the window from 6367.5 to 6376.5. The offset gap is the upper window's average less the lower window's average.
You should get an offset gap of 0.3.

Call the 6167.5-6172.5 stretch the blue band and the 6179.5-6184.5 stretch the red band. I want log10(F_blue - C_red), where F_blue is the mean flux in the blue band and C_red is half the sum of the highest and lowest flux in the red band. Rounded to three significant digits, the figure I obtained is -1.38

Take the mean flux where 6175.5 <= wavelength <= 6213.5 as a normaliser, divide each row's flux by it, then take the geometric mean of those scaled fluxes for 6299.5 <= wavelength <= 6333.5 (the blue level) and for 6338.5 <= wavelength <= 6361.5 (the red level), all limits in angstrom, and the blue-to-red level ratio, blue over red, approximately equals 1.05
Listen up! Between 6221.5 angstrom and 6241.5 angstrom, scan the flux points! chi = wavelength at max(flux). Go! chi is 6231.0 angstrom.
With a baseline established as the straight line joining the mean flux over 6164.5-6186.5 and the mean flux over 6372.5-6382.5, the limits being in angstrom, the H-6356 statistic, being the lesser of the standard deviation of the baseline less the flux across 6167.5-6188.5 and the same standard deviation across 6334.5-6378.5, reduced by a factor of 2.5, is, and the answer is 0.032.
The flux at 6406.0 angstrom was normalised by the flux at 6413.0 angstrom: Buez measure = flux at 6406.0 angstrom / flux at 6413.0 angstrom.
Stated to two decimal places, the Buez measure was 0.95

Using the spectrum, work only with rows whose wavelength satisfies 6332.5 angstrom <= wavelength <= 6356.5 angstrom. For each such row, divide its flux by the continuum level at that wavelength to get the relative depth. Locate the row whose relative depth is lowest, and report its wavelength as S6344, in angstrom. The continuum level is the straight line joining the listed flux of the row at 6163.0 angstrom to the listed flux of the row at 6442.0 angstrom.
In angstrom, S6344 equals 6344.0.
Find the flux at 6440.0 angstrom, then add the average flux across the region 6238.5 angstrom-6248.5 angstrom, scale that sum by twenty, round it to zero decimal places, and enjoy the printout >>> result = 106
